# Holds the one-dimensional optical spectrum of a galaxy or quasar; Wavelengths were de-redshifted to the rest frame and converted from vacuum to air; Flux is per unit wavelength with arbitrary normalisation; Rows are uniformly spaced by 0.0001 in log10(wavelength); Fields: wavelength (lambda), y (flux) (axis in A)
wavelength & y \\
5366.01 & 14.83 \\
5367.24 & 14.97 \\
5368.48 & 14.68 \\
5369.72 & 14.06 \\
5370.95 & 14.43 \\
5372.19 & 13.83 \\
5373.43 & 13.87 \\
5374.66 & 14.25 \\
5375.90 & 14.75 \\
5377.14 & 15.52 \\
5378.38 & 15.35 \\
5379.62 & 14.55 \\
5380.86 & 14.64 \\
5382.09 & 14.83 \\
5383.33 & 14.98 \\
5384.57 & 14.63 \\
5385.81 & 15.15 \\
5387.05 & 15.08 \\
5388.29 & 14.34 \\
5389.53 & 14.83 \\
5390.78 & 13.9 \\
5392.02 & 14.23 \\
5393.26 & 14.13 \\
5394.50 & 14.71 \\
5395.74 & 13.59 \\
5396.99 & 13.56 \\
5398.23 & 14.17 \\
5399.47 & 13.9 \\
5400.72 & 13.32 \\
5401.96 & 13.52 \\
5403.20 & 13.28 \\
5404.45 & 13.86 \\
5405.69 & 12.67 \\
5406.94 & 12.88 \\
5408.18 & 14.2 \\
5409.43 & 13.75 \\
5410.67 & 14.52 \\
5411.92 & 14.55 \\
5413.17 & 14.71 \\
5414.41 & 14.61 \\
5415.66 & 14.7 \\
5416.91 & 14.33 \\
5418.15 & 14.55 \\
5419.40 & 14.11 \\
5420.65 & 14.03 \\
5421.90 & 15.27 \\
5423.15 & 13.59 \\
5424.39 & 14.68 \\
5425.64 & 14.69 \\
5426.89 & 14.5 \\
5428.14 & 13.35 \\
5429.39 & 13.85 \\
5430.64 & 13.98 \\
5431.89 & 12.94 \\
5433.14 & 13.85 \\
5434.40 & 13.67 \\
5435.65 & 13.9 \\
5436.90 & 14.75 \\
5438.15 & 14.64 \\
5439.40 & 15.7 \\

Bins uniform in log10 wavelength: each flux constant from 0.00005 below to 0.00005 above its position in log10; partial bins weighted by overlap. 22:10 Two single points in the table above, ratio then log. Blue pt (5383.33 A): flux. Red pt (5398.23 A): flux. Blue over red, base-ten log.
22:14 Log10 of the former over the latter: 0.024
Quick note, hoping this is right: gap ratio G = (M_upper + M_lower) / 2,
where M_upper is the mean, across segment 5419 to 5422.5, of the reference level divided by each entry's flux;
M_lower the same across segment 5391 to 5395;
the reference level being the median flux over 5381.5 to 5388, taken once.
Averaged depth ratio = 1.04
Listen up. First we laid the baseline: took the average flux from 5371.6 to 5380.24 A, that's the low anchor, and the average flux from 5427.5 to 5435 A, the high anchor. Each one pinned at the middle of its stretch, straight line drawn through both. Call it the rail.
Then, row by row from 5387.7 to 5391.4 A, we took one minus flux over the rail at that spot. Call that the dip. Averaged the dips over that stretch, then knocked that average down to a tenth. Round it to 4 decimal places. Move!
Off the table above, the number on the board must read -0.0001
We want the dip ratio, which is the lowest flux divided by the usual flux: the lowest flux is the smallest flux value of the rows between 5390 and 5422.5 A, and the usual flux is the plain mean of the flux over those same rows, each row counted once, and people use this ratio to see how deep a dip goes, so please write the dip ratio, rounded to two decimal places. 0.90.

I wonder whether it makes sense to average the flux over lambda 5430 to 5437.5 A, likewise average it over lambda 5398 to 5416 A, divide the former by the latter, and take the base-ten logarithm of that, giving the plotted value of -0.002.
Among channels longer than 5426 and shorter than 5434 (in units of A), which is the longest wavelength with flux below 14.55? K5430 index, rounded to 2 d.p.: 5433.14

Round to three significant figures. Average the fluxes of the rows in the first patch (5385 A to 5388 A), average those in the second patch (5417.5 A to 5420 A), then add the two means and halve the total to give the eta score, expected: 14.7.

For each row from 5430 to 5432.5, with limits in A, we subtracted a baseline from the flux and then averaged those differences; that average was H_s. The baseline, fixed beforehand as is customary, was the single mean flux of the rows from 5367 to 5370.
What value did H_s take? -1.1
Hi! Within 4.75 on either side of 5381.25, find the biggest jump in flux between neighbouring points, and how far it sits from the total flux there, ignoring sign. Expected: 119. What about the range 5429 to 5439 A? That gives 111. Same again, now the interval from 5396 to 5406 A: 107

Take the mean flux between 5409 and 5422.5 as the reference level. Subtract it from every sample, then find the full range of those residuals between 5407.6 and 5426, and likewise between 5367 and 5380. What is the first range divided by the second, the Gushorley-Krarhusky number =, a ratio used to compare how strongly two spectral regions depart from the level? 0.99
